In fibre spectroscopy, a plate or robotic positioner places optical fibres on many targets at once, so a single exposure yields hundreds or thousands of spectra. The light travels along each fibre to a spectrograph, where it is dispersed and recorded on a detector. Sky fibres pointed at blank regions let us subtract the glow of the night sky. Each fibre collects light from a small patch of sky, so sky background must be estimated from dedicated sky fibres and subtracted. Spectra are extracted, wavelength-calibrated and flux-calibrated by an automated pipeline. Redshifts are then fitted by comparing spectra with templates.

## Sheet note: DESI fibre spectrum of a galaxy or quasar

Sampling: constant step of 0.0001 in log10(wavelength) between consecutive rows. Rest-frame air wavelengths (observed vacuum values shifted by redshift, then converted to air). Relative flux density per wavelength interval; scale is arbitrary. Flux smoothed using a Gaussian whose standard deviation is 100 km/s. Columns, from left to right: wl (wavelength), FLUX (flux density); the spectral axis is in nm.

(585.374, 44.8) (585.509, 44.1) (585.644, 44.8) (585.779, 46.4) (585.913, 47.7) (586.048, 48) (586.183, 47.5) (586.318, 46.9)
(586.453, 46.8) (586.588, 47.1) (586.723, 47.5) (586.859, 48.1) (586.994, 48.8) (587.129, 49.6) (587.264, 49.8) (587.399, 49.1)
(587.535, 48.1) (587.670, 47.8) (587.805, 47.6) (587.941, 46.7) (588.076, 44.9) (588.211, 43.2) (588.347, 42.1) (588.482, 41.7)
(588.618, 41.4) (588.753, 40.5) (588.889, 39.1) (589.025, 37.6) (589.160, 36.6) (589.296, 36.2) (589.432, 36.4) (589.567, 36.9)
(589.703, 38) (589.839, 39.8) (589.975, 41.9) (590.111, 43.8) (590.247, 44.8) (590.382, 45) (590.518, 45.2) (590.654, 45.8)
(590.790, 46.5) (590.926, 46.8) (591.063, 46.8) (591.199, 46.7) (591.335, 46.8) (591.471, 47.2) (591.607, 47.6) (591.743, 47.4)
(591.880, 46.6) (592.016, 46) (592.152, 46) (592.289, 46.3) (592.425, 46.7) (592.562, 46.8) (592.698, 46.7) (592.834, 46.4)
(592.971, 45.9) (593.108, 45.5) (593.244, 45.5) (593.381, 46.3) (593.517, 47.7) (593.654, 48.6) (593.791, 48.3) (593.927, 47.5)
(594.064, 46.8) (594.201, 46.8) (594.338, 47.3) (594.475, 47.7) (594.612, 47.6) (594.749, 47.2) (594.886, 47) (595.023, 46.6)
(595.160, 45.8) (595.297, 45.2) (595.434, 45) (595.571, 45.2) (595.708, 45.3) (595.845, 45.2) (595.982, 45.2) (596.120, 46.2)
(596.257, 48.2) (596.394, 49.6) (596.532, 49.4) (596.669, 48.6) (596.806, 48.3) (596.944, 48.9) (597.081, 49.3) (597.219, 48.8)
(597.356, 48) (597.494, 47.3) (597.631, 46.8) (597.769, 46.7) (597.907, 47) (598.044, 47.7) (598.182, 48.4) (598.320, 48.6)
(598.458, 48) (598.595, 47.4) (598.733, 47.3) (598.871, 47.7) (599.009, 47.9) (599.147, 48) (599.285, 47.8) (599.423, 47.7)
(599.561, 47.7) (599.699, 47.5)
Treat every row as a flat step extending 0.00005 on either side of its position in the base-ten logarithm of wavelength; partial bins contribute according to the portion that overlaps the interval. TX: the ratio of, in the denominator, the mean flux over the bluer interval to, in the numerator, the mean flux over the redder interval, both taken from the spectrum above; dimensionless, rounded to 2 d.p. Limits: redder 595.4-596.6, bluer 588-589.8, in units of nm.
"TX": 1.18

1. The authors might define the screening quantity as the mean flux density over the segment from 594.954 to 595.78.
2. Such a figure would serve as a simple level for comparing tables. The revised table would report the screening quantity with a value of 45.5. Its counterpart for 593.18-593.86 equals 47.3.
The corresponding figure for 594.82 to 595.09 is 46.8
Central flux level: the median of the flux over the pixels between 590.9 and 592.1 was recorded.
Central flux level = 46.8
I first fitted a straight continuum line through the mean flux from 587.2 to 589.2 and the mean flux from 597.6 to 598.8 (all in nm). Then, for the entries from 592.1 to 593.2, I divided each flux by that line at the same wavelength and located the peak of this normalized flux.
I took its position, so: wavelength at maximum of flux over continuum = 592.562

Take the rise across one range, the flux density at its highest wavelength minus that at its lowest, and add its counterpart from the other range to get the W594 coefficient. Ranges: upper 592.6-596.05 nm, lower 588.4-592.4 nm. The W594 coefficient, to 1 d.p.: 3.1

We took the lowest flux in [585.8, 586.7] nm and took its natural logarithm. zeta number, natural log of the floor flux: 3.85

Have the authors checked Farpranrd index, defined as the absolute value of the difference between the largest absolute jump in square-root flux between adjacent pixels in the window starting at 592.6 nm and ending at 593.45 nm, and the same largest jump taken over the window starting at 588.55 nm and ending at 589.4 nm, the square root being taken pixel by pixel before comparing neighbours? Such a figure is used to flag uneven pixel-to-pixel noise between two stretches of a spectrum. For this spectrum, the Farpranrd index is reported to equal 0.062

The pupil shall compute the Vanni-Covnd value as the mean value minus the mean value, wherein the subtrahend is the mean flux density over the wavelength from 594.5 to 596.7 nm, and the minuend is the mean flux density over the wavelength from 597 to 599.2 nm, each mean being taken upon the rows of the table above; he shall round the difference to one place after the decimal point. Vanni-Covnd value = 1.1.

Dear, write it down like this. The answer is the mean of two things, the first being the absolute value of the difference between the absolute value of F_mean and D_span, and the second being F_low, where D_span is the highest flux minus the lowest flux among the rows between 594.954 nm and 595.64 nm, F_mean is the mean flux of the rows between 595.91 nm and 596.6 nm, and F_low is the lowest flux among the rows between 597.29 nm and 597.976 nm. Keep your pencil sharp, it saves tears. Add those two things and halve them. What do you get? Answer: 46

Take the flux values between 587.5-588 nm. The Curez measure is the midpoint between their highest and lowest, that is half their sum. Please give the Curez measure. 47.4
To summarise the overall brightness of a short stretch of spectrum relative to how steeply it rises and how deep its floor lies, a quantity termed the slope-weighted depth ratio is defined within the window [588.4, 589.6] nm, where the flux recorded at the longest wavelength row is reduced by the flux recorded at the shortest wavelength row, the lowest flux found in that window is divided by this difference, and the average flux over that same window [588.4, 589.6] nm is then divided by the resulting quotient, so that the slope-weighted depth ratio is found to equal -5.1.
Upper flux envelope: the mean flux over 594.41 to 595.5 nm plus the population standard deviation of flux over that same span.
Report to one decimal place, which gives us 47.5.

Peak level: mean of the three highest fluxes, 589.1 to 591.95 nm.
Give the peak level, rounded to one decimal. 47.4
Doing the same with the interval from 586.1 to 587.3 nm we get 49.4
